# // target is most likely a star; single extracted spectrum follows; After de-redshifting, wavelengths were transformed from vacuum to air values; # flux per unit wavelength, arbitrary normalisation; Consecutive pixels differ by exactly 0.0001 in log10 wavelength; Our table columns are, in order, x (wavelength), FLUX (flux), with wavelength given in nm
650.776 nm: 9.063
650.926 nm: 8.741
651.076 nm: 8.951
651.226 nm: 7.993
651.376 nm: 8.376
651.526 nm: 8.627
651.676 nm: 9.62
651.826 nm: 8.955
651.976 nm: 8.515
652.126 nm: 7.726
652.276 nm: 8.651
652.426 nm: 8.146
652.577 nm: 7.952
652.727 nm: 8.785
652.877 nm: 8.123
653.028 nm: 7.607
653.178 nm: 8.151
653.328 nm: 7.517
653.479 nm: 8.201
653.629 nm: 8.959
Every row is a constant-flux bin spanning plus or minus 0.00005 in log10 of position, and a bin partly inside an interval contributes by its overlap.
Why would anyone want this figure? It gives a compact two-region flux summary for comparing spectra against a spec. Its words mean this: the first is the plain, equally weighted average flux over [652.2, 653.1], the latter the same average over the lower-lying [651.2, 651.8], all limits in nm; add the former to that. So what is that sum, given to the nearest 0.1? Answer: 16.9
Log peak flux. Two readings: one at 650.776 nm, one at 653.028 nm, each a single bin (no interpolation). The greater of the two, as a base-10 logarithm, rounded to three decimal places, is 0.957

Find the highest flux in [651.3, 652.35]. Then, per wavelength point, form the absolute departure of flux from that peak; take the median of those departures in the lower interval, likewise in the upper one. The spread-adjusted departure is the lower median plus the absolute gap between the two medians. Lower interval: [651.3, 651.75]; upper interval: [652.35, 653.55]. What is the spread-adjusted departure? 1.49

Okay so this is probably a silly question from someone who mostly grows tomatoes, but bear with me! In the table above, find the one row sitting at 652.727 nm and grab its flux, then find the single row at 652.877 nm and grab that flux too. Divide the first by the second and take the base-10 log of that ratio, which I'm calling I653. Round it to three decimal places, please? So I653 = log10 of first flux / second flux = 0.034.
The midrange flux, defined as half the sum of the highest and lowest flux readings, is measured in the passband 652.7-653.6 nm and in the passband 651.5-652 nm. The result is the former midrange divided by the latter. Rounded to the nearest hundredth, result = 0.90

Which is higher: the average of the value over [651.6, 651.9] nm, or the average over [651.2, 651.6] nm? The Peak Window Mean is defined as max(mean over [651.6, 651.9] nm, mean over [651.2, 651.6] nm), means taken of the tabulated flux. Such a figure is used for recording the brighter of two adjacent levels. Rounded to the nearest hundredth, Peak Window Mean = 9.29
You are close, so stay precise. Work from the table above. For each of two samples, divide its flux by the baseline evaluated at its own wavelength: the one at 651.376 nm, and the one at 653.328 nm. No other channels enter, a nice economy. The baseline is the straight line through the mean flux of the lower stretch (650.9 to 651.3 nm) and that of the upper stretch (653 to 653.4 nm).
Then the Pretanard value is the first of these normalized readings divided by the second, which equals 1.02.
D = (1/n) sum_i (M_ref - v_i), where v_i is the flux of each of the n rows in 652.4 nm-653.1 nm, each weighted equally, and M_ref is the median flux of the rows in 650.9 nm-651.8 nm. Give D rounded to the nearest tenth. 0.6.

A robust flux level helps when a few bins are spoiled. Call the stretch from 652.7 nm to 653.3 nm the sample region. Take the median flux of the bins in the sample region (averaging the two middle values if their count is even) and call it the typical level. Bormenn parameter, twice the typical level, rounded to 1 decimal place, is 16.3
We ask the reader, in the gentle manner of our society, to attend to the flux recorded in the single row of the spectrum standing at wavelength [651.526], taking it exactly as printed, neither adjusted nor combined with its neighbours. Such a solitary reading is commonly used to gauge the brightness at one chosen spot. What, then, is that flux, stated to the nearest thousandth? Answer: 8.627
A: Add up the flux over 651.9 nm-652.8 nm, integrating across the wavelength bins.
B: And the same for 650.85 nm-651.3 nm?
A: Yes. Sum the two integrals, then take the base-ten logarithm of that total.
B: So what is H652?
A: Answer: 1.05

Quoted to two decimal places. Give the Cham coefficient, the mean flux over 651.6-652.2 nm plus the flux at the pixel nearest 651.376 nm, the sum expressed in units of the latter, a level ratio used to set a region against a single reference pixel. 2.04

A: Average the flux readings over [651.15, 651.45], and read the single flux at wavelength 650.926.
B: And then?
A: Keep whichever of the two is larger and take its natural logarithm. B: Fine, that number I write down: 2.17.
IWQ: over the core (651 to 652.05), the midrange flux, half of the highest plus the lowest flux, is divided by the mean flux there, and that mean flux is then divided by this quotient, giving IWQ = 8.6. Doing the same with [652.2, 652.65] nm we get 8.2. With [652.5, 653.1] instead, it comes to 8.0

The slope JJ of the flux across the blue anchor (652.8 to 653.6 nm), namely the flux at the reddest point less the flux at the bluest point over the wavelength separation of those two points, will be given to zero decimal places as 0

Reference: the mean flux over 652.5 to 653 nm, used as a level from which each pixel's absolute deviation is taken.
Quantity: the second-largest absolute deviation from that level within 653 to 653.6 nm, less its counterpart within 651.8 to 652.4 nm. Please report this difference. 0.12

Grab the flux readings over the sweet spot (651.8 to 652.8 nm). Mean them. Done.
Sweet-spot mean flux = 8.4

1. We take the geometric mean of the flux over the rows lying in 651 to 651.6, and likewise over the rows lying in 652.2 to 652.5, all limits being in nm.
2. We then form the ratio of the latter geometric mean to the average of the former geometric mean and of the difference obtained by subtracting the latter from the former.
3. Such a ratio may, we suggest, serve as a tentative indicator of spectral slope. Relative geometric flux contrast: 1.96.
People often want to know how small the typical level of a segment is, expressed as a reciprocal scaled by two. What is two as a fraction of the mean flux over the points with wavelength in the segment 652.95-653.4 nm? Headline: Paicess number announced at 0.258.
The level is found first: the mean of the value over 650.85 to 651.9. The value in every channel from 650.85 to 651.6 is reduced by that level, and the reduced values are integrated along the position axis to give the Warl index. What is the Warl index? -0.16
